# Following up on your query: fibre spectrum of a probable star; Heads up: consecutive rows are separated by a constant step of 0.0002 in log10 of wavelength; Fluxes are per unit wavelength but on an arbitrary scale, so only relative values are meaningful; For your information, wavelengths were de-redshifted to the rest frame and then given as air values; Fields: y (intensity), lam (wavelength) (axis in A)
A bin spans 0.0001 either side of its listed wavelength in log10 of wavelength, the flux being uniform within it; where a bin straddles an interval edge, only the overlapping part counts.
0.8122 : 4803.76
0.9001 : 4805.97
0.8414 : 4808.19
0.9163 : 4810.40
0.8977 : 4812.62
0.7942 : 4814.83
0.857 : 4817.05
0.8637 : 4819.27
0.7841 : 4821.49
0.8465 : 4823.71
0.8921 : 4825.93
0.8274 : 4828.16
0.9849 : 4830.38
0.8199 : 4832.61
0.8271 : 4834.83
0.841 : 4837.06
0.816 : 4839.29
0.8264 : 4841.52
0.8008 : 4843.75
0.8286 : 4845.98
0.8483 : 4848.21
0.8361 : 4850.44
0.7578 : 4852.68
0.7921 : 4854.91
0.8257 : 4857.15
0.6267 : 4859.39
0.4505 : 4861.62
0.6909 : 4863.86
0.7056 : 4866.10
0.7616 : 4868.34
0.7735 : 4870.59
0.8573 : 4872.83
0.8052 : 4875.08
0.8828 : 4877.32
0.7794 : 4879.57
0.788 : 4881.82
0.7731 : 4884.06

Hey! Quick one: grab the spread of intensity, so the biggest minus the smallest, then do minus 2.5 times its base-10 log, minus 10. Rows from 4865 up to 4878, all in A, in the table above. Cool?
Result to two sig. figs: -8.1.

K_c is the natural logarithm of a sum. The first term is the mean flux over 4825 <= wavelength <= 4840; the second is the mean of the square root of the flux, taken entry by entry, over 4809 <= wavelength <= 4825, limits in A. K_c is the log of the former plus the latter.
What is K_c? 0.58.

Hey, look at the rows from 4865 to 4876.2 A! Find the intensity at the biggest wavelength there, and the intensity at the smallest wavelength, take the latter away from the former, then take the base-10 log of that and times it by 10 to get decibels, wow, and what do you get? -10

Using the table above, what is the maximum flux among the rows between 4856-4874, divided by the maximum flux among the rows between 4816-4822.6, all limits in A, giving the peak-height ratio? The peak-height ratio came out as 0.99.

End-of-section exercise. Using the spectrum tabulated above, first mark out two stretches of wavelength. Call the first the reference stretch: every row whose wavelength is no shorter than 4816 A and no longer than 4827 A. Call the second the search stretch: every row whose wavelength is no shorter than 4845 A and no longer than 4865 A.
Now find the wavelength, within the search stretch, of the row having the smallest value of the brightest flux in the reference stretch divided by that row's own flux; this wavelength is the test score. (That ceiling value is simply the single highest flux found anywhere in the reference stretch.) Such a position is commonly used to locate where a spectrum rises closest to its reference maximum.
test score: 4848.21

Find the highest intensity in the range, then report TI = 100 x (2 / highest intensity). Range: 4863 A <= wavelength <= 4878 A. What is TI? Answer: 227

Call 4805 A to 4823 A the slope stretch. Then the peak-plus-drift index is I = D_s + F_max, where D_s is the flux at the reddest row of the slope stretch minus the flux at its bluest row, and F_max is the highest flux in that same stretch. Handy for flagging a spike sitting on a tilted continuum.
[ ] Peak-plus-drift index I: 0.80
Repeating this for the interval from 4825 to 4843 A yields 0.92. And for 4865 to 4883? 0.97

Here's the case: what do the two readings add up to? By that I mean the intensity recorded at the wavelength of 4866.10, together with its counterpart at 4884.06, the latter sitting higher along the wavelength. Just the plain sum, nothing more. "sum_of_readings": 1.48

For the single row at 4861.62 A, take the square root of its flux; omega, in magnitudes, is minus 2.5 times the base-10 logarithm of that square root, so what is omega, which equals 0.43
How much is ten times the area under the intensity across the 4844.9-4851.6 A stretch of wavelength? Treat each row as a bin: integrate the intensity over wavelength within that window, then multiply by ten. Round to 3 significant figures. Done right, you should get 56.1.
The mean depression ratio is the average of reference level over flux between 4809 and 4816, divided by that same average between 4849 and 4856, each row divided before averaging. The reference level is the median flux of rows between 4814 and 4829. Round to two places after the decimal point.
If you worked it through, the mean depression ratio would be 0.92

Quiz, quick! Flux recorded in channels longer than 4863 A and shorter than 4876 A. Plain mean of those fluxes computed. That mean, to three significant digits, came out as 0.766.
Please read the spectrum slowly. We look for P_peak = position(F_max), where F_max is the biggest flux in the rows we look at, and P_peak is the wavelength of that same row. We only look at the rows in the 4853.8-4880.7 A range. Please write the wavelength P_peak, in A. 4877.32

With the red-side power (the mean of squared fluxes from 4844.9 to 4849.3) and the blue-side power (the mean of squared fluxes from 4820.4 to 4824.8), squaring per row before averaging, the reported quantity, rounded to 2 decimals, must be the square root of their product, 0.68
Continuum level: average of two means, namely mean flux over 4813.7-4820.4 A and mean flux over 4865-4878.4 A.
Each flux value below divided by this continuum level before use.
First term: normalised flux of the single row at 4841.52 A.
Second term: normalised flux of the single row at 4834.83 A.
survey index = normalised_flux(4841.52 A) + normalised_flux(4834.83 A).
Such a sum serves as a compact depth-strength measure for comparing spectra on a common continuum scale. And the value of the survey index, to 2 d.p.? 2.02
